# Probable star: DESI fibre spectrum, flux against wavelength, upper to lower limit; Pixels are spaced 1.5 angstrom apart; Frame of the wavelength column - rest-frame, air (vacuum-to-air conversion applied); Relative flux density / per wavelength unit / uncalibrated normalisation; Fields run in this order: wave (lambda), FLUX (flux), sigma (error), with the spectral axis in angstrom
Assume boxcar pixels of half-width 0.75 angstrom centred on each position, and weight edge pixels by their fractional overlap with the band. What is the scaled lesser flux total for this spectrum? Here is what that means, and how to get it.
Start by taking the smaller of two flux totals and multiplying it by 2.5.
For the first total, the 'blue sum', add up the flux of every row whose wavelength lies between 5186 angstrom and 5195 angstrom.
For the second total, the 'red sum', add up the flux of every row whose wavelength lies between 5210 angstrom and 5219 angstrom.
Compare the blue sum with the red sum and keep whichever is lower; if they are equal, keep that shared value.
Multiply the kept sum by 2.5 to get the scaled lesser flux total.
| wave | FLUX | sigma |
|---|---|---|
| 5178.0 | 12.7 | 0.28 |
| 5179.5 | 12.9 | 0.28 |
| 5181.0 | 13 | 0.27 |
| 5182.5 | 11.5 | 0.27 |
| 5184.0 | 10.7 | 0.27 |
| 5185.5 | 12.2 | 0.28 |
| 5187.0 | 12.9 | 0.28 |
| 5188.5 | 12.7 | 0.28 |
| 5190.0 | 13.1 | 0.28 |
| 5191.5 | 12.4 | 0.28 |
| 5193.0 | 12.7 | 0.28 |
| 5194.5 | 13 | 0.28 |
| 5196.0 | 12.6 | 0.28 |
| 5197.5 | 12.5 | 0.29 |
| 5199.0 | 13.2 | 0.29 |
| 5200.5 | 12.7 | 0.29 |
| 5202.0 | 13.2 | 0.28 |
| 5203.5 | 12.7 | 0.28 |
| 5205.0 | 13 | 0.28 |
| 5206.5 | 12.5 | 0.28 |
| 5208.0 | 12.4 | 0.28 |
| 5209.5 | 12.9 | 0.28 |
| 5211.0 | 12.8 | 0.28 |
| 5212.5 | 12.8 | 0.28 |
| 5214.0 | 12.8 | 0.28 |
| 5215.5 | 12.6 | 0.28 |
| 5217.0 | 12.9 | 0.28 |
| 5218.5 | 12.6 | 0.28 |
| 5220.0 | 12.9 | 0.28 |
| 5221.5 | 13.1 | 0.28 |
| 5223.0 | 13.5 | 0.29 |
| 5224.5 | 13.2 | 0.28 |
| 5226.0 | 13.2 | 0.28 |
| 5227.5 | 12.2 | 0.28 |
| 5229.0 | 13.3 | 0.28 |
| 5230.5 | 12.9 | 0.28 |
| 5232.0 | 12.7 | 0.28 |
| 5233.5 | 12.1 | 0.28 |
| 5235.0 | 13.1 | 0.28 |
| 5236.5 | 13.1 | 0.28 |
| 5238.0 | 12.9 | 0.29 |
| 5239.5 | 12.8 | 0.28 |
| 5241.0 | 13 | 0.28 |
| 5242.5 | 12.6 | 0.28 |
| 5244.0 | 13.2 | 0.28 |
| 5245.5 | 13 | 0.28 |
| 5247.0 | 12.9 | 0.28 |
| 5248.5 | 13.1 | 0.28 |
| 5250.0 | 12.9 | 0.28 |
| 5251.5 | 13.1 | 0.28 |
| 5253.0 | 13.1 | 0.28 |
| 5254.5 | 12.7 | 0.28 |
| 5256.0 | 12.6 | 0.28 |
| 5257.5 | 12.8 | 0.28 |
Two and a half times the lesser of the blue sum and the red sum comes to 191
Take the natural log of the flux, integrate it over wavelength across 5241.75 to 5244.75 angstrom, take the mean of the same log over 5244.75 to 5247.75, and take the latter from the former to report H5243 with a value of 5.11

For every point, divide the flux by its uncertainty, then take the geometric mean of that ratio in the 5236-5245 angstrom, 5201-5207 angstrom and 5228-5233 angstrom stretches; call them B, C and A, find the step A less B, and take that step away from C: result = 45.5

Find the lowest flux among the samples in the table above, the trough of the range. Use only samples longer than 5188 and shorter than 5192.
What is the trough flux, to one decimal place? 12.4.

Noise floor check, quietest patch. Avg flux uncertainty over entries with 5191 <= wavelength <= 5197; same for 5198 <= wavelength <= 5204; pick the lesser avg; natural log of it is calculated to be -1.27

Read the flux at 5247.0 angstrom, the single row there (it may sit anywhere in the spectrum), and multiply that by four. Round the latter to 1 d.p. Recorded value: 51.6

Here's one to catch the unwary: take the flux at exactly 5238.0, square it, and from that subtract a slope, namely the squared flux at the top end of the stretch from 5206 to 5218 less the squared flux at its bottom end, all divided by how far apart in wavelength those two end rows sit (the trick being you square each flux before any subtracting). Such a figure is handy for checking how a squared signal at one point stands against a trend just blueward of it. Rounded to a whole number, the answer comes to 165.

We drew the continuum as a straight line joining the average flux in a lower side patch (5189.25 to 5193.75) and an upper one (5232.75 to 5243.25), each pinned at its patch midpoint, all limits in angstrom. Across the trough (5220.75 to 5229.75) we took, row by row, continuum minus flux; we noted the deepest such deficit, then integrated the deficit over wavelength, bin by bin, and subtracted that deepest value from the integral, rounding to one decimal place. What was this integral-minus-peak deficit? -3.3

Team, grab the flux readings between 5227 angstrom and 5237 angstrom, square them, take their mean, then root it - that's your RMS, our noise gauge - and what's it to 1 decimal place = 12.8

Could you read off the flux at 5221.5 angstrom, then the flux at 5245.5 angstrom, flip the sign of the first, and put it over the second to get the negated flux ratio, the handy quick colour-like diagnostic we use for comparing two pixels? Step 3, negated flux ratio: -1.008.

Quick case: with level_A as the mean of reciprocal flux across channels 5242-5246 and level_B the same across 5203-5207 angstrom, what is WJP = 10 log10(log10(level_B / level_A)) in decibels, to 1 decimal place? -21.7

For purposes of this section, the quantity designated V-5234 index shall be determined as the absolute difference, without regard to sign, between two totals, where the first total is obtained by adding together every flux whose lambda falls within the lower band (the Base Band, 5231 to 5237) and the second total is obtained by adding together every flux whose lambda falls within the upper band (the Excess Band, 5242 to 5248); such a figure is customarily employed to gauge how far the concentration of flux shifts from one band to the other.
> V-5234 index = 0.7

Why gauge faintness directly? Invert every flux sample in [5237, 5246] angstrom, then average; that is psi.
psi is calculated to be 0.0774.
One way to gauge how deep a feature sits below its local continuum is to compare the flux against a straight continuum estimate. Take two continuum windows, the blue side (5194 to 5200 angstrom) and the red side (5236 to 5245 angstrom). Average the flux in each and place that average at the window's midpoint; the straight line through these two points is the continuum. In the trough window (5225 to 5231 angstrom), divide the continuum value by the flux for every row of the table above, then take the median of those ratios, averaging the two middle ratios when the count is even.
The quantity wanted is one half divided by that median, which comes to 0.506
